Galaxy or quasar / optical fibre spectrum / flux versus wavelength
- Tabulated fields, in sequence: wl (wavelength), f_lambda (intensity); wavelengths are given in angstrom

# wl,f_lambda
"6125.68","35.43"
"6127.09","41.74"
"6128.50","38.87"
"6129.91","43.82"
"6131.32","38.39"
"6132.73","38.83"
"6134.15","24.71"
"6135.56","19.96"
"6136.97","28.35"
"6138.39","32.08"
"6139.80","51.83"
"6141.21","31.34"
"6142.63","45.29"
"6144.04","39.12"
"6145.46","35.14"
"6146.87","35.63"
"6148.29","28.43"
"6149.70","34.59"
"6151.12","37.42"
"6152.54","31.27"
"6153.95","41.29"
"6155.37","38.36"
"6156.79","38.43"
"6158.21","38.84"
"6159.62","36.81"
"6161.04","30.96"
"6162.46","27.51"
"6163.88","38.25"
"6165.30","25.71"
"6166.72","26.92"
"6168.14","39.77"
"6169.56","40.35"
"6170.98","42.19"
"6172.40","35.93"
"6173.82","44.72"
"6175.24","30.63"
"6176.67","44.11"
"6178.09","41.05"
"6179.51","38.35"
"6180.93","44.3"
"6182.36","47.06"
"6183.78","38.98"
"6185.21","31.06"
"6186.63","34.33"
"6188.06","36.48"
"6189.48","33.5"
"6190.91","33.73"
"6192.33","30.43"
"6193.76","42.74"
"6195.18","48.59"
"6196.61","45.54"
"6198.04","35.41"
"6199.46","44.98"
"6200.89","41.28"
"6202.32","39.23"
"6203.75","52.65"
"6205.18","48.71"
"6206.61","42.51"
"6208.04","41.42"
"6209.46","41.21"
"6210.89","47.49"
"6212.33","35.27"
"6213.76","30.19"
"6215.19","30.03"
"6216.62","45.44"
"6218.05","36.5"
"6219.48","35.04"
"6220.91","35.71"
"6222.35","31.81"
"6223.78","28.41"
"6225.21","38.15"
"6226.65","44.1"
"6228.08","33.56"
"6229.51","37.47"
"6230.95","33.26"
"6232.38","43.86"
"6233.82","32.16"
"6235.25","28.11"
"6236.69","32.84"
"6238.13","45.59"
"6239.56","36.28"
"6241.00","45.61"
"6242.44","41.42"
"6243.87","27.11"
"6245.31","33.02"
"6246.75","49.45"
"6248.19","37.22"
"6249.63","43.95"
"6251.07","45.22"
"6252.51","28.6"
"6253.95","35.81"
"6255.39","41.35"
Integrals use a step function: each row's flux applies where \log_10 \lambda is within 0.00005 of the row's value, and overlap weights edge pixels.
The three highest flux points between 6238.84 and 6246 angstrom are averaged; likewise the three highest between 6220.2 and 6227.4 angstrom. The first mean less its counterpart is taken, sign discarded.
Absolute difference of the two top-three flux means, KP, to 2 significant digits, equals 1.8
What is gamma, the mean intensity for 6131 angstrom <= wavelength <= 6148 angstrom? 35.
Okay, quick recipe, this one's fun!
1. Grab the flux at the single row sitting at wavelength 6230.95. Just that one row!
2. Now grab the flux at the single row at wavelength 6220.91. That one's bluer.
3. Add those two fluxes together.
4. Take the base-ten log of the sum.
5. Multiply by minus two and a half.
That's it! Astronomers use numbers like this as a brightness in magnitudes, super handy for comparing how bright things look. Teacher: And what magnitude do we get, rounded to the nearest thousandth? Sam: -4.597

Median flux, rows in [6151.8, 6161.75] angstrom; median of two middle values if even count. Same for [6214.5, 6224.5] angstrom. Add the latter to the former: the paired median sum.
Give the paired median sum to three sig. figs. 73.4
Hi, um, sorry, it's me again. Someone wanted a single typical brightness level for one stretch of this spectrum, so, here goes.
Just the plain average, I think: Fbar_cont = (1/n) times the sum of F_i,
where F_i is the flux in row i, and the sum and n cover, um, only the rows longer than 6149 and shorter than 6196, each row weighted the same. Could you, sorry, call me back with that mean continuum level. 37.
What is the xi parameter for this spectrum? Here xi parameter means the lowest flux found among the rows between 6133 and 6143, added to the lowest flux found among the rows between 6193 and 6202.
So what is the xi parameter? 55.4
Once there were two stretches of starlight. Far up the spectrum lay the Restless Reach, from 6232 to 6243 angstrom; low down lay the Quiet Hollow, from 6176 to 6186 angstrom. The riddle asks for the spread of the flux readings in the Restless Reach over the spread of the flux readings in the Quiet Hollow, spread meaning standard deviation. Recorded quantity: 1.3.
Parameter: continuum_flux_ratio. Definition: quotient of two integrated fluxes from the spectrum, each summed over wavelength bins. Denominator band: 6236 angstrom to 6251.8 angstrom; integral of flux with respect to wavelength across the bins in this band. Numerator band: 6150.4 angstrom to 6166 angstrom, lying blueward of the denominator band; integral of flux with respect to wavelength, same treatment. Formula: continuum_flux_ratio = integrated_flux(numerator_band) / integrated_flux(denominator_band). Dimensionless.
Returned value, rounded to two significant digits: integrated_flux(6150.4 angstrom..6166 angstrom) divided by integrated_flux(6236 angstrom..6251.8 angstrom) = 0.87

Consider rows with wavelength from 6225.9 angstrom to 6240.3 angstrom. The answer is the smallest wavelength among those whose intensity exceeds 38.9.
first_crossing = 6226.65 angstrom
